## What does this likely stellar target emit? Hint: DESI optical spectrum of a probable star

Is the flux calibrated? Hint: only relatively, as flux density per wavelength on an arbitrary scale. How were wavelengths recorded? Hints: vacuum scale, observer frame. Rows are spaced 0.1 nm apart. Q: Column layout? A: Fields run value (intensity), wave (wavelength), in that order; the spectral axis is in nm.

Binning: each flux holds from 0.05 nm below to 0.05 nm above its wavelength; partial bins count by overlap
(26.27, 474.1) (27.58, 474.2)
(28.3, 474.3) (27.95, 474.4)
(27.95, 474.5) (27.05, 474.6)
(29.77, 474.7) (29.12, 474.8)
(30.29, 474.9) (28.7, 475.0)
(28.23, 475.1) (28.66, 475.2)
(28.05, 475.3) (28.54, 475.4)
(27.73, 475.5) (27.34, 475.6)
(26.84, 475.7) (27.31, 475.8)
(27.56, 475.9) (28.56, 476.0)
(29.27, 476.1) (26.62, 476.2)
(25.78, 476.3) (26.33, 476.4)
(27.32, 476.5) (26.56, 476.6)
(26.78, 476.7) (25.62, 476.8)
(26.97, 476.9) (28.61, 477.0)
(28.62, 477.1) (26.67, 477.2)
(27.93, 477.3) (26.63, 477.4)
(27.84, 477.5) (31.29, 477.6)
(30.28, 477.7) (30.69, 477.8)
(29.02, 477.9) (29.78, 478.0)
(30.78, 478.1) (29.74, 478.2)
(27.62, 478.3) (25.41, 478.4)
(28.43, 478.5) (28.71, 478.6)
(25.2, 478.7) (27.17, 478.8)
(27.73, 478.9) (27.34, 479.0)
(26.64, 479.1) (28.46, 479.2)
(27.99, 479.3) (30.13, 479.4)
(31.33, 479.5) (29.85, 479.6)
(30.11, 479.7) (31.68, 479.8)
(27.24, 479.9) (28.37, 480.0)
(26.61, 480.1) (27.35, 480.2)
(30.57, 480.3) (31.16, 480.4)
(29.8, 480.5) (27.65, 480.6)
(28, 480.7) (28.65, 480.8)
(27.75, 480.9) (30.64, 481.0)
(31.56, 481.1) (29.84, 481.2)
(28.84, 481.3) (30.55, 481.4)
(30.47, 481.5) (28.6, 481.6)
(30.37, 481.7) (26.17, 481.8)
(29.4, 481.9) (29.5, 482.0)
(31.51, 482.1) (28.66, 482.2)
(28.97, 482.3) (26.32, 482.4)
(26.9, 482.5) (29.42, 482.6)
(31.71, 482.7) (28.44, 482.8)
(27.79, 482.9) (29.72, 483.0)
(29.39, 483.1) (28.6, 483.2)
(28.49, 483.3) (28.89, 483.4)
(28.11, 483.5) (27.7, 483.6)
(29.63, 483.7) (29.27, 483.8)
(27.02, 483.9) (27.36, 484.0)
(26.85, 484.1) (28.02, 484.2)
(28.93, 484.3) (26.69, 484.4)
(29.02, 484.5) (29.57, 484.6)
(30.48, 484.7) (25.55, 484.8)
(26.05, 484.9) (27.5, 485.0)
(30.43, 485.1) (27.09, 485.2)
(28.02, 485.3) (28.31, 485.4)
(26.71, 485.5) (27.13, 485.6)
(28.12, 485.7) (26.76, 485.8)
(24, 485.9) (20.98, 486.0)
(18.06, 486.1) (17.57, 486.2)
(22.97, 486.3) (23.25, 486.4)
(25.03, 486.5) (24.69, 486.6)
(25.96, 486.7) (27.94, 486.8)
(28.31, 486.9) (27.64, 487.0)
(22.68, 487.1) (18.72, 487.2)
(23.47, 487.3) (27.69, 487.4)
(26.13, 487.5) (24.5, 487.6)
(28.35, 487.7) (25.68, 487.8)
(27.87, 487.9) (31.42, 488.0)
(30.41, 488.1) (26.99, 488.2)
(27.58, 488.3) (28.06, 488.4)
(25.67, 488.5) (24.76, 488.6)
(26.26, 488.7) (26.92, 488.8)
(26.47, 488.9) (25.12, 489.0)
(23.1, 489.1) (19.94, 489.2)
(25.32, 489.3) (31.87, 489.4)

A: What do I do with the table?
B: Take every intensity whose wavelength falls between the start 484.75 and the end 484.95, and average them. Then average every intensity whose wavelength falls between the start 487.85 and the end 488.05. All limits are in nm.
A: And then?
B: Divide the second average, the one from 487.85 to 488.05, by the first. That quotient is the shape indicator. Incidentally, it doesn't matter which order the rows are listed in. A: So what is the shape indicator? 1.15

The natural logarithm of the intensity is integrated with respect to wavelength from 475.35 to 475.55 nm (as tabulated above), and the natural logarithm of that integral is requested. -0.40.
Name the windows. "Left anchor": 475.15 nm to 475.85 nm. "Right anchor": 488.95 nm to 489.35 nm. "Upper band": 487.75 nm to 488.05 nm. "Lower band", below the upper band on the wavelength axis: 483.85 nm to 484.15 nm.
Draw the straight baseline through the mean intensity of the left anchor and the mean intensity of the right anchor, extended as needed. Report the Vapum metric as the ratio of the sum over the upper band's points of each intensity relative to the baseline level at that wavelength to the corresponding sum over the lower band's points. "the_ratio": 1.10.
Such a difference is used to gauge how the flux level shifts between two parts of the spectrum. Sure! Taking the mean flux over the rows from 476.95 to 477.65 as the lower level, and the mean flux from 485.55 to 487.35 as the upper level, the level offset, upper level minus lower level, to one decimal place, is -4.2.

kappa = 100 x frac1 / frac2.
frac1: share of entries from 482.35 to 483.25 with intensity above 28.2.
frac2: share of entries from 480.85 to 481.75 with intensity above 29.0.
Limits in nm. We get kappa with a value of 100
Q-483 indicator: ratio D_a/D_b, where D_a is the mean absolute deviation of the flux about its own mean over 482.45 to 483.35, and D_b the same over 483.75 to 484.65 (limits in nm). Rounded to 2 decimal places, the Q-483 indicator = 1.00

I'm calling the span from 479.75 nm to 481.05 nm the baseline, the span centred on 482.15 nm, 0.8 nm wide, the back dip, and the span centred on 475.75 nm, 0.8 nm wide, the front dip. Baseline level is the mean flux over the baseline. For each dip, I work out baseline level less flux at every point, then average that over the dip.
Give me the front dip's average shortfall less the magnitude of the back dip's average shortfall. 0.5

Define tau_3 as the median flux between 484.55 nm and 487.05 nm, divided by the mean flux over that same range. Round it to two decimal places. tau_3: 1.03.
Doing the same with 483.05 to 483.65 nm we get 1.00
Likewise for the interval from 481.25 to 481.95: 1.01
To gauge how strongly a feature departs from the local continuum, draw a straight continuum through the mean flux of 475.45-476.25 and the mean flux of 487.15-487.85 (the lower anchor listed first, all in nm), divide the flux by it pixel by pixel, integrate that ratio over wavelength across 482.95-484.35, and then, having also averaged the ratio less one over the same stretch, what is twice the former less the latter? 3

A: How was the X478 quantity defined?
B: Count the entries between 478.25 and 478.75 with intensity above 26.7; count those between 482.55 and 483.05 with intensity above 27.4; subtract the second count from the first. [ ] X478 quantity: -2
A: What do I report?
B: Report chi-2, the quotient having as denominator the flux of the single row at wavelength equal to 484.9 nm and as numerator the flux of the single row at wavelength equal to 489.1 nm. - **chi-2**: 0.89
